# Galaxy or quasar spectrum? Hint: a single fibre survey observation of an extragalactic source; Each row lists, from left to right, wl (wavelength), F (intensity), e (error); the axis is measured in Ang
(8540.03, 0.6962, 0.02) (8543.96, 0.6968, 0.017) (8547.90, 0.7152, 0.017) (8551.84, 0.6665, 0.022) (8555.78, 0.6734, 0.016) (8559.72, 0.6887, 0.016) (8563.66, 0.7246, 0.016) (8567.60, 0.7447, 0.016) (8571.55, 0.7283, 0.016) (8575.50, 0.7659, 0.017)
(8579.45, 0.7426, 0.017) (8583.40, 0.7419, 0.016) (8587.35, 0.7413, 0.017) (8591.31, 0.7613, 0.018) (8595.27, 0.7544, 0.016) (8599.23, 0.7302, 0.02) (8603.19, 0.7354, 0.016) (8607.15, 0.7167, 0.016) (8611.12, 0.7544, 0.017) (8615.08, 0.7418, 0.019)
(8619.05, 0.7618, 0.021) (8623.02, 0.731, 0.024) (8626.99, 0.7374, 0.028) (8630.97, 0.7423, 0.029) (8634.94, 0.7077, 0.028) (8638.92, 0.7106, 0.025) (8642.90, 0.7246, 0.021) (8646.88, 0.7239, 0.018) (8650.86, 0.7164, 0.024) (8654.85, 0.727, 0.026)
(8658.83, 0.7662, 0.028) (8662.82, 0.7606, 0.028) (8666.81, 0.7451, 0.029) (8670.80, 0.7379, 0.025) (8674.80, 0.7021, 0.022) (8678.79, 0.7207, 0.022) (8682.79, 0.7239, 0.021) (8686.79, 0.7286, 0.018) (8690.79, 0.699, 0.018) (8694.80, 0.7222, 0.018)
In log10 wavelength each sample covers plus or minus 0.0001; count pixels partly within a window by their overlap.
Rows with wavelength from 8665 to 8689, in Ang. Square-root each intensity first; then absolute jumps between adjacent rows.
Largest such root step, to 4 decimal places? 0.0211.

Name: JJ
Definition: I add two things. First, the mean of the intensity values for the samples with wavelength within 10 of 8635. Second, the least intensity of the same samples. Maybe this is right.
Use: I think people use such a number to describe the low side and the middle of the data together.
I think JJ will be 1.43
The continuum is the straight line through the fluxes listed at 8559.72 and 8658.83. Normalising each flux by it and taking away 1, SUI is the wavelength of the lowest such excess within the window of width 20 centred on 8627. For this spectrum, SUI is 8634.94 Ang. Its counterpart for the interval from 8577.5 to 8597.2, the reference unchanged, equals 8587.35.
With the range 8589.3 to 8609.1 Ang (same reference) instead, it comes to 8607.15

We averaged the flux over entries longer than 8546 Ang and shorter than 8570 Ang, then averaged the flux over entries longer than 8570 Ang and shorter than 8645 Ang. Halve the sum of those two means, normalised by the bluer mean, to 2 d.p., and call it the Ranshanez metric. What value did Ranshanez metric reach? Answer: 1.03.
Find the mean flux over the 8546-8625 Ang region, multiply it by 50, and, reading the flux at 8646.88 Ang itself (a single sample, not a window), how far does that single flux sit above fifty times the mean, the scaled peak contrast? -35.8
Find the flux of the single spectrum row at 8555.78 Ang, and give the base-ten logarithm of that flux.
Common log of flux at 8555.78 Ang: -0.172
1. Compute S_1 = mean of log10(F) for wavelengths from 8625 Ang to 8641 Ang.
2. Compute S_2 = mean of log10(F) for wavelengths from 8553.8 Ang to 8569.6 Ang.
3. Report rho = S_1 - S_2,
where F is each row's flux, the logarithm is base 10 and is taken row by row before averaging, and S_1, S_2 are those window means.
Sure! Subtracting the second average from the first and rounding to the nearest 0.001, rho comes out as 0.010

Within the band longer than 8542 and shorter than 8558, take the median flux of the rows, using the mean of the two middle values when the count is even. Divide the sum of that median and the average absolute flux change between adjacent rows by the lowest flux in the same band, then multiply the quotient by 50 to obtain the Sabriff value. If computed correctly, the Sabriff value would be 53.2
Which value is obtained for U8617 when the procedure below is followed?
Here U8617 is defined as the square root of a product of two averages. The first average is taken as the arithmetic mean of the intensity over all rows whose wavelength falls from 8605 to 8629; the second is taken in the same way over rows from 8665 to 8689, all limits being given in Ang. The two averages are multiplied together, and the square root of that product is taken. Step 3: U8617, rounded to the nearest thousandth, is 0.733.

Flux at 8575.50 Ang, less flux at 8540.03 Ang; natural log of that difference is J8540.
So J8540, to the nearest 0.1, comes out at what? -2.7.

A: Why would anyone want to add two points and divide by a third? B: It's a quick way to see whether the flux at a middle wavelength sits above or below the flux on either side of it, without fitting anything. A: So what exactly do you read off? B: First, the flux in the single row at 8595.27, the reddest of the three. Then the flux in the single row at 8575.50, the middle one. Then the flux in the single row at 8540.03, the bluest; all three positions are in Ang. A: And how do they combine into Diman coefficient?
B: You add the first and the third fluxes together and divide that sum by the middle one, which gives 1.89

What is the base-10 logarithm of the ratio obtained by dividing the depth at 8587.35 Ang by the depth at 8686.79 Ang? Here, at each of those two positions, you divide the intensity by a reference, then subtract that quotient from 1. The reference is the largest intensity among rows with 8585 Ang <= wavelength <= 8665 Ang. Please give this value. -0.18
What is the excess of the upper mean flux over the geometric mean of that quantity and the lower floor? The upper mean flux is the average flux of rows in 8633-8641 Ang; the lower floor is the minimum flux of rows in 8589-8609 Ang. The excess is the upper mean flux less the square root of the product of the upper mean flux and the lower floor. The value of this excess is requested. -0.0038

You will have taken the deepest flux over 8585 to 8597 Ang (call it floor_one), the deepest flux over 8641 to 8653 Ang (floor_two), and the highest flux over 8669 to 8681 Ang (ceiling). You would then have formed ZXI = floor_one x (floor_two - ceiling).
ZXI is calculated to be -0.016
